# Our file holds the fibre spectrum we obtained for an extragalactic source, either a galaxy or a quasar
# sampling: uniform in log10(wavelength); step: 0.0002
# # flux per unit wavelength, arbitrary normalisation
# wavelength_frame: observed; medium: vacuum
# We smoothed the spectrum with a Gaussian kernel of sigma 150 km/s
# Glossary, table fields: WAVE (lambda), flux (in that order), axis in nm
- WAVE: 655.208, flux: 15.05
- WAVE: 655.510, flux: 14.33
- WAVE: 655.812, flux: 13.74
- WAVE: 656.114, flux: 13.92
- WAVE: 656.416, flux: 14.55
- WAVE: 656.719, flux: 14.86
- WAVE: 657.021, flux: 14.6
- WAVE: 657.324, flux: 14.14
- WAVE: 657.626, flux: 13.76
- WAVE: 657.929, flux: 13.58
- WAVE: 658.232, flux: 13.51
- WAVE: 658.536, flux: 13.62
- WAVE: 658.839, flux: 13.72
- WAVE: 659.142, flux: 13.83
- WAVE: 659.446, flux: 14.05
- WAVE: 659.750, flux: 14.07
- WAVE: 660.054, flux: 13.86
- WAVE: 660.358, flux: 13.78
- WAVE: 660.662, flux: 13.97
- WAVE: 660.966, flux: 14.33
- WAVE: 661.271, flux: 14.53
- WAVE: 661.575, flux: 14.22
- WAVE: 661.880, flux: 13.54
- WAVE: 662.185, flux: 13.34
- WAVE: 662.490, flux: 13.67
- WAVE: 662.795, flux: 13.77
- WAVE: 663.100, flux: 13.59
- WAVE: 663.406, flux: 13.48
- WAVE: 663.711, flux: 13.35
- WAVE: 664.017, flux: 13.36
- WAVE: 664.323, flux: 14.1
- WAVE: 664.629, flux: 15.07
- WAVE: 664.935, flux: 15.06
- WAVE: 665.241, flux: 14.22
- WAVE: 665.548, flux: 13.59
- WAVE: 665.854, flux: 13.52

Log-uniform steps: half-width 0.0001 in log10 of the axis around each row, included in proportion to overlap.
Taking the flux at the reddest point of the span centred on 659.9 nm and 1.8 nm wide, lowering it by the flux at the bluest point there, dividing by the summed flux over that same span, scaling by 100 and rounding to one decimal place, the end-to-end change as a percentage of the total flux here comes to 0.2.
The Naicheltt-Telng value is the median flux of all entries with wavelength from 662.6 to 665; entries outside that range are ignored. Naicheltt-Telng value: 13.68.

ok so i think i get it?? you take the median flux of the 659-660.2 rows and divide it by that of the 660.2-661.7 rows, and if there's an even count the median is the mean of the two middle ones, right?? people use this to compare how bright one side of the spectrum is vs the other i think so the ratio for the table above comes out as 0.98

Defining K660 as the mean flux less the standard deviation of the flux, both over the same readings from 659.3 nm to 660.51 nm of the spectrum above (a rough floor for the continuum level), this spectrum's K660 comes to 13.8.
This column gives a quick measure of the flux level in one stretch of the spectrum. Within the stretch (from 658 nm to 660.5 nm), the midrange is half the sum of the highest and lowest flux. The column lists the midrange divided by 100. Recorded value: 0.138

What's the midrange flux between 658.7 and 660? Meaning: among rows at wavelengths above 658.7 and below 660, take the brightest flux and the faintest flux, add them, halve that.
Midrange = 13.9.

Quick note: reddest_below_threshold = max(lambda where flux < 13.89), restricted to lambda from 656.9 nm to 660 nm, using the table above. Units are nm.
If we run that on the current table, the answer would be 659.142 nm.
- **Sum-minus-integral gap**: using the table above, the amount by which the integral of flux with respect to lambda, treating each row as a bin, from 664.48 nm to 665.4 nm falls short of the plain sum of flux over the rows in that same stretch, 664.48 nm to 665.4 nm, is 30.8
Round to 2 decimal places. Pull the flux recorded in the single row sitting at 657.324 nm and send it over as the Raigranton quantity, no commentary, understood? 14.14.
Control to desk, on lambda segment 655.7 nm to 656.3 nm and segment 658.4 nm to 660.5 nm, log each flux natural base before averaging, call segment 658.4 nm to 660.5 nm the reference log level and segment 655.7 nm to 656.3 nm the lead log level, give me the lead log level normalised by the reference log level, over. 1.00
